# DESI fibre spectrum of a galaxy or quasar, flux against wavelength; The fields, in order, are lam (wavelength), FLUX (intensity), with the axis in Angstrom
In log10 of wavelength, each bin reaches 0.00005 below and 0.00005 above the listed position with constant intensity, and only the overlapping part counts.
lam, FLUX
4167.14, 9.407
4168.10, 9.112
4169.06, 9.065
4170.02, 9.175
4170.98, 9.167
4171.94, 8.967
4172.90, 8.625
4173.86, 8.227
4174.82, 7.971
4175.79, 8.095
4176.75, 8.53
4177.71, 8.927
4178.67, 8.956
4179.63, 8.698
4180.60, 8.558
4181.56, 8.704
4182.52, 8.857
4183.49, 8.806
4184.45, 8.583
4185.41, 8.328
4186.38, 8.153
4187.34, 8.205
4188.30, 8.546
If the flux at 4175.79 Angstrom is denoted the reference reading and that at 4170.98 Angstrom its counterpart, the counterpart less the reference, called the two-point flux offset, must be 1.1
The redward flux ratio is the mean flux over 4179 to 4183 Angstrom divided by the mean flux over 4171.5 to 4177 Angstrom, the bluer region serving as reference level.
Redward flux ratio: 1.04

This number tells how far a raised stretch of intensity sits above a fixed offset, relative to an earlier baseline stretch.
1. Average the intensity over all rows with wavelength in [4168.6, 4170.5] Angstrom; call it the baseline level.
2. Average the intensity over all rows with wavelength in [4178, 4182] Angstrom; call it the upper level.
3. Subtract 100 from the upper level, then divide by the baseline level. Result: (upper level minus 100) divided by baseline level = -10.0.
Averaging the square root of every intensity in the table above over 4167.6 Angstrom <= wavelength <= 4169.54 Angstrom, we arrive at 3.01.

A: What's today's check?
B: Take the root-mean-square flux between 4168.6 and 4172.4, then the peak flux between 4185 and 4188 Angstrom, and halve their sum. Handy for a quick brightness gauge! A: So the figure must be 8.71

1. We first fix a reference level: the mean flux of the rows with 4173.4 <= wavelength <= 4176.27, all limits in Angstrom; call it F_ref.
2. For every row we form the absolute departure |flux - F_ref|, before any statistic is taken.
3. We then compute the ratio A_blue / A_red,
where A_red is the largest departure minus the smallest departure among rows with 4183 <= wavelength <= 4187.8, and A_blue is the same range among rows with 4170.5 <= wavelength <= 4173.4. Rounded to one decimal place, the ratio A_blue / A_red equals 0.8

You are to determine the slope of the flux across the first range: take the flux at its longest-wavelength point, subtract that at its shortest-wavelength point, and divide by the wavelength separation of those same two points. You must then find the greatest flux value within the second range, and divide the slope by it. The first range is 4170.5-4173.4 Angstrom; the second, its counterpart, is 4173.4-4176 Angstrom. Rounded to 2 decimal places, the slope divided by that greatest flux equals -0.03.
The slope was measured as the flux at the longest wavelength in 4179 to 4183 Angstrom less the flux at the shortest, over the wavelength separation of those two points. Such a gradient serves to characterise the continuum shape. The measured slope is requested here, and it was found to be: 0.1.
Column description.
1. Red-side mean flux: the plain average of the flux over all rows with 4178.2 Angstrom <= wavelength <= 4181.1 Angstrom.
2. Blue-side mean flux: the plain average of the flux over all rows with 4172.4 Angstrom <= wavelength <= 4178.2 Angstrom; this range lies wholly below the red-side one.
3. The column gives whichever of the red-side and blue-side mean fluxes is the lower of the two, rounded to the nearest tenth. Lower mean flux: 8.4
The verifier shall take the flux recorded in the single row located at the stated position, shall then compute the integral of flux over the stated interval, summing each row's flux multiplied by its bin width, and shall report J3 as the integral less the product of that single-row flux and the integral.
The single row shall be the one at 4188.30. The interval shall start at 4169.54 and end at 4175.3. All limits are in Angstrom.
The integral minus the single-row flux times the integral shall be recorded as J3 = -378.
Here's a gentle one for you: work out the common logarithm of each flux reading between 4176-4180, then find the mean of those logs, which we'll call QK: 0.943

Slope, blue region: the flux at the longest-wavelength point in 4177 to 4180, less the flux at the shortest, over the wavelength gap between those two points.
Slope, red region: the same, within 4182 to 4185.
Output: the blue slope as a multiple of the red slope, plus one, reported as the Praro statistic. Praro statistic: 1.8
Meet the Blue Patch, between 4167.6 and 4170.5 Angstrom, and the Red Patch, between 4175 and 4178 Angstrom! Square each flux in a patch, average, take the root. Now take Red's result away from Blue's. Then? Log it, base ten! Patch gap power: -0.23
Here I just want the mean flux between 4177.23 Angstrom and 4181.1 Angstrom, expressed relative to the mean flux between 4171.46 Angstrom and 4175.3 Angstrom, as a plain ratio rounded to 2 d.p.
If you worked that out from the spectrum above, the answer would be 1.04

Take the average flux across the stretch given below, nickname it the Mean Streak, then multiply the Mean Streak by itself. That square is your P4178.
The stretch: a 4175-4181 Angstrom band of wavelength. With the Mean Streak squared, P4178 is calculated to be 74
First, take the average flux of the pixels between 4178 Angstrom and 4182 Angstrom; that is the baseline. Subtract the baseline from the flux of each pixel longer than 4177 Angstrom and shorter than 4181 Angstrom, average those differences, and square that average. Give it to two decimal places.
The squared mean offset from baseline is 0.00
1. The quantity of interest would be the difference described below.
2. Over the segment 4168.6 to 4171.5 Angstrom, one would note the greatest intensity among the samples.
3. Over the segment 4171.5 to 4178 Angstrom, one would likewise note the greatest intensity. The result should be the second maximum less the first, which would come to -0.21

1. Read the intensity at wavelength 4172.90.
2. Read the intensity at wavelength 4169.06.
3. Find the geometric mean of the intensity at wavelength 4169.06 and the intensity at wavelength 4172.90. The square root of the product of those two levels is 8.84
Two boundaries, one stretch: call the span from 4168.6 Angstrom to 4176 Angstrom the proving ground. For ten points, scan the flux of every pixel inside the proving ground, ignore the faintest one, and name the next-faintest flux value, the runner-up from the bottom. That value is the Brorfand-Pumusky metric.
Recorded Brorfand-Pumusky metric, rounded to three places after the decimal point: 8.095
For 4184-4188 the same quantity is 8.205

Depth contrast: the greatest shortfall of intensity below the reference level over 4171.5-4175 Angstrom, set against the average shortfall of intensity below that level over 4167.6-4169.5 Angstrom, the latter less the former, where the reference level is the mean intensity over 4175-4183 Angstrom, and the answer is -1.12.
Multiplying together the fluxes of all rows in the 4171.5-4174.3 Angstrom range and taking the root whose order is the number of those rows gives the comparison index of 8.60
